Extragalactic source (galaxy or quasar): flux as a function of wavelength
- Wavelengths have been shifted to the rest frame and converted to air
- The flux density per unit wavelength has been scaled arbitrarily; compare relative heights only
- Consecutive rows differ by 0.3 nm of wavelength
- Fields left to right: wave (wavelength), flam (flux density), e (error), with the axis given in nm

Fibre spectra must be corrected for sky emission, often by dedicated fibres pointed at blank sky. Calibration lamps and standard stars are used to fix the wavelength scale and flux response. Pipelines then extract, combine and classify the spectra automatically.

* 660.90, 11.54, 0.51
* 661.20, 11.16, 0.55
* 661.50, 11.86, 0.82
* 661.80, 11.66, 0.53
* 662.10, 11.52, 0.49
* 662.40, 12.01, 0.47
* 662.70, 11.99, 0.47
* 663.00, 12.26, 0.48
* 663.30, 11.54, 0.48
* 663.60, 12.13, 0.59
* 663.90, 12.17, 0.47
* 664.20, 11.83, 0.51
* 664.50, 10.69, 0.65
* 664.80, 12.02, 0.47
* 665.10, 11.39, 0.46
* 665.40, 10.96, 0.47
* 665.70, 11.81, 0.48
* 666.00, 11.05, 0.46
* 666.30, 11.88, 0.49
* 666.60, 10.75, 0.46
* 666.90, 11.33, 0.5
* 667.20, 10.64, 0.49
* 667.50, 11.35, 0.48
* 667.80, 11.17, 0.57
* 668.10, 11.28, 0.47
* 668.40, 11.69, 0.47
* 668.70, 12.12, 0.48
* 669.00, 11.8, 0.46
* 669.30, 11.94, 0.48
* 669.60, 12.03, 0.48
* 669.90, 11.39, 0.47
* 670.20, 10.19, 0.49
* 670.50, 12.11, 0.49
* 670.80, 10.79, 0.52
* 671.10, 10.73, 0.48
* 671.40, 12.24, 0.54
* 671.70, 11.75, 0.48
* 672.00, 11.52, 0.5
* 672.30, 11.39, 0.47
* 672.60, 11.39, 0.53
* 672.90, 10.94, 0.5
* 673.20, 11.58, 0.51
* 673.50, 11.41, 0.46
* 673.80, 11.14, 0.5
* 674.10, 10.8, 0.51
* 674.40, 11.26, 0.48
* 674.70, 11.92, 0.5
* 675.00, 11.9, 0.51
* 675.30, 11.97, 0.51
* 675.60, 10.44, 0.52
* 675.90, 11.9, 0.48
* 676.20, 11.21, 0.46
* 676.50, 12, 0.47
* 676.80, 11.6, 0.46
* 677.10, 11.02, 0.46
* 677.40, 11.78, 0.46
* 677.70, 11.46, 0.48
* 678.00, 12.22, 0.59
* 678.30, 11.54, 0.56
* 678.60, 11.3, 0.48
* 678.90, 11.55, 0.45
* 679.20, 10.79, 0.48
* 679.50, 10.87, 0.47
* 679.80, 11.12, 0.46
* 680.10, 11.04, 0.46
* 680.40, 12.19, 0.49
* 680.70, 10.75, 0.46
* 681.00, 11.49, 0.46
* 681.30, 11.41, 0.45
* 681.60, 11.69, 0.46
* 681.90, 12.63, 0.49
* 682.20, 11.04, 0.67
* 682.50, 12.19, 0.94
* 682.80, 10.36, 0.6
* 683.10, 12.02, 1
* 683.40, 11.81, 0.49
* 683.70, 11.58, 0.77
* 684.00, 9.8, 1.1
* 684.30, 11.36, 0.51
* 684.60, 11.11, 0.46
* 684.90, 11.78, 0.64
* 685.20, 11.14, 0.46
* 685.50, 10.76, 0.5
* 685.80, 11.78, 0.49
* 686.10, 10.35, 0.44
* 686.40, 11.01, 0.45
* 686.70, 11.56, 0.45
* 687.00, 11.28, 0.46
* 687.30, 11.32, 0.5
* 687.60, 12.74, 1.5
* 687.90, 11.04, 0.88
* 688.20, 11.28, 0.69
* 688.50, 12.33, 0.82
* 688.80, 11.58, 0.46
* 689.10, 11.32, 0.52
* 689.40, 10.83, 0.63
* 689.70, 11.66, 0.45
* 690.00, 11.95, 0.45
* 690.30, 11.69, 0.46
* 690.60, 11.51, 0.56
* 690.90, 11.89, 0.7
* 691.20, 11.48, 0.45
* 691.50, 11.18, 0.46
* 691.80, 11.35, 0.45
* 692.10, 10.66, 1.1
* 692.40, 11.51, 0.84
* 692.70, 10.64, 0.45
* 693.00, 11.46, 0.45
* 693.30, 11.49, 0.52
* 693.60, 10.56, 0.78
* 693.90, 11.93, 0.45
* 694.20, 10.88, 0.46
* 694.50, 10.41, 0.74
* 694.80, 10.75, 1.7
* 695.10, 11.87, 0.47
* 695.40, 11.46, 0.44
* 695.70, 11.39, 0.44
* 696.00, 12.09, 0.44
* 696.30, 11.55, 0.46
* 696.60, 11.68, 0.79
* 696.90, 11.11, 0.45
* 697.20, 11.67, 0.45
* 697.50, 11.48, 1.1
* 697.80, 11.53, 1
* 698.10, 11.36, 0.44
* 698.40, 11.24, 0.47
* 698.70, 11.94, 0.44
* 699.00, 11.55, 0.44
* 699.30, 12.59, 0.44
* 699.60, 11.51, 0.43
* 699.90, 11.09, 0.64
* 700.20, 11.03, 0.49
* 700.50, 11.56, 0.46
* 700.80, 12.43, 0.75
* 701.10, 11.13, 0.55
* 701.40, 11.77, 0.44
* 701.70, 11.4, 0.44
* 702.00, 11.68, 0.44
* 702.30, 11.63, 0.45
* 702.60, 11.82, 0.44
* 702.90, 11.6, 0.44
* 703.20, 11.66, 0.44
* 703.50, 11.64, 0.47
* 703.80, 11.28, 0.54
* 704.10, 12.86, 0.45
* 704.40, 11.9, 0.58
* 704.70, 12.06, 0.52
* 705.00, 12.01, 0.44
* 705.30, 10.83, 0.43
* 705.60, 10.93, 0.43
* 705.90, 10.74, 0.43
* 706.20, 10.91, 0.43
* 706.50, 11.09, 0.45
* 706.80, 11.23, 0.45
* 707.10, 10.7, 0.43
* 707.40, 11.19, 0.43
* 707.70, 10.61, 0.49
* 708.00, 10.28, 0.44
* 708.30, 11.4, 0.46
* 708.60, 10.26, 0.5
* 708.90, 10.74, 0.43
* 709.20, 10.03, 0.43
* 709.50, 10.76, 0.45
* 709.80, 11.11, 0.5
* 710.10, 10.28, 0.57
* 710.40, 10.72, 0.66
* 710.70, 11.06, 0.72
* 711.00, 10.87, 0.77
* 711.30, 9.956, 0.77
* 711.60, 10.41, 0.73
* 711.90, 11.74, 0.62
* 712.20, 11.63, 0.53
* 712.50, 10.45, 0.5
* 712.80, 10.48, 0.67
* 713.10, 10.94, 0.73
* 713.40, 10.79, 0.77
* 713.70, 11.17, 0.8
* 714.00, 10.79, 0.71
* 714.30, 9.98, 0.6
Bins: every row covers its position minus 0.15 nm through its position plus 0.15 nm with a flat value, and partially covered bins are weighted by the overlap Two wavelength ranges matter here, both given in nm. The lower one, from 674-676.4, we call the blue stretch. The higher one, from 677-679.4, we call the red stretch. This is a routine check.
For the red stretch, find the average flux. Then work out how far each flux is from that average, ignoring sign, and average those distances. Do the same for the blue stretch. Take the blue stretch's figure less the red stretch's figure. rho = 0.2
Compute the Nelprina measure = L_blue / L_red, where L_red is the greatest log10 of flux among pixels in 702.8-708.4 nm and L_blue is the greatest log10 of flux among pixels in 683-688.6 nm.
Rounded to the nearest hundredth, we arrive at 1.00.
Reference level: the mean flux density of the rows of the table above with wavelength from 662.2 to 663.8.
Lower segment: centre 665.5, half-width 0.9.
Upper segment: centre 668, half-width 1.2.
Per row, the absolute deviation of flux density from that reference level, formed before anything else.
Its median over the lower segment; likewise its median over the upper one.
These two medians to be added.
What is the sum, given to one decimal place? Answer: 1.0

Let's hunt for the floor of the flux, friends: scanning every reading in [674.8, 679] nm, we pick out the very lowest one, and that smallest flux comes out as 10.44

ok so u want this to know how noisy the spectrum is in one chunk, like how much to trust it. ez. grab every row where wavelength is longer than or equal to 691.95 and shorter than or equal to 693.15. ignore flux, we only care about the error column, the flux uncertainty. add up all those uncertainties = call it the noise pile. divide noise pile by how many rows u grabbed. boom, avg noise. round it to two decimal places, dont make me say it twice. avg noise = 0.71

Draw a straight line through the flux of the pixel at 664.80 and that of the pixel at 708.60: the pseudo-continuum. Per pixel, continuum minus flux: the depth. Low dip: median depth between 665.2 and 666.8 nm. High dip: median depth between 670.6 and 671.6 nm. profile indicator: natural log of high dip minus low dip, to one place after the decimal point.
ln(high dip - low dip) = -2.7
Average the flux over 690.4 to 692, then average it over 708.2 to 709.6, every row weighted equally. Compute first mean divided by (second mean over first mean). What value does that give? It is 12.4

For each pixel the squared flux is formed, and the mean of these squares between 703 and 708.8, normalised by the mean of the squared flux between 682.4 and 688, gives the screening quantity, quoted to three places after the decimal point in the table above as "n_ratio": 0.987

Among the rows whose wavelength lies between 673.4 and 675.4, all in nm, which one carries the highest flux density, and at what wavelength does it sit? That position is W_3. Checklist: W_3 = 675.30 nm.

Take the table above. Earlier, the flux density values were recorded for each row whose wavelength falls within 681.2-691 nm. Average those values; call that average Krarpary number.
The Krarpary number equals 11.45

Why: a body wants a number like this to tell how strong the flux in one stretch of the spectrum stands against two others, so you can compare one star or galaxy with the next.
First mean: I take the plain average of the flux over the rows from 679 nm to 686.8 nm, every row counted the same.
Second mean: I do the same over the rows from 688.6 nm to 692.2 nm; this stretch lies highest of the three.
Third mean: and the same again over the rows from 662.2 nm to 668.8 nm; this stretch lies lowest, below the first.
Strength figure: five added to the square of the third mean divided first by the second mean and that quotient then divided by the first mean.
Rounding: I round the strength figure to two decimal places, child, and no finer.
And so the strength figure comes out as 6.03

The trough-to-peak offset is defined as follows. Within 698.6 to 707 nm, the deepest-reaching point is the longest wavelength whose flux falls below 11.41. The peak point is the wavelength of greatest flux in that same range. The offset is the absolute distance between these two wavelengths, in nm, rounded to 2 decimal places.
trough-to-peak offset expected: 2.70 nm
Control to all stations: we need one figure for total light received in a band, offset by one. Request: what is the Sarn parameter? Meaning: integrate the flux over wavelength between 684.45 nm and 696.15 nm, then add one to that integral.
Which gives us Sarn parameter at 134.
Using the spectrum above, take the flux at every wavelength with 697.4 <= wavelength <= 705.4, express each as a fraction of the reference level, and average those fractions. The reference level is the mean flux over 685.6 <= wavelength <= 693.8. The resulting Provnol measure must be 1.02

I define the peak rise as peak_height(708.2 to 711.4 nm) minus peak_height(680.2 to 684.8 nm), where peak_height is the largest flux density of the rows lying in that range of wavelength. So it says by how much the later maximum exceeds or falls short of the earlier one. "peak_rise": -1.2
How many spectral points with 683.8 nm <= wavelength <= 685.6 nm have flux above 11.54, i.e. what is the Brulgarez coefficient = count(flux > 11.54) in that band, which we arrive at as 1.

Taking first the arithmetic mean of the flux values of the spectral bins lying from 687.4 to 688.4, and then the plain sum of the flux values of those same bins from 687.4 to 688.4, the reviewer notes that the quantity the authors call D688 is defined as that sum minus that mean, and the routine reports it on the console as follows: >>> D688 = 23.4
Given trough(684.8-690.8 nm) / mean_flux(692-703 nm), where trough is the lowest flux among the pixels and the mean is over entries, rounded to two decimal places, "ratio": 0.90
